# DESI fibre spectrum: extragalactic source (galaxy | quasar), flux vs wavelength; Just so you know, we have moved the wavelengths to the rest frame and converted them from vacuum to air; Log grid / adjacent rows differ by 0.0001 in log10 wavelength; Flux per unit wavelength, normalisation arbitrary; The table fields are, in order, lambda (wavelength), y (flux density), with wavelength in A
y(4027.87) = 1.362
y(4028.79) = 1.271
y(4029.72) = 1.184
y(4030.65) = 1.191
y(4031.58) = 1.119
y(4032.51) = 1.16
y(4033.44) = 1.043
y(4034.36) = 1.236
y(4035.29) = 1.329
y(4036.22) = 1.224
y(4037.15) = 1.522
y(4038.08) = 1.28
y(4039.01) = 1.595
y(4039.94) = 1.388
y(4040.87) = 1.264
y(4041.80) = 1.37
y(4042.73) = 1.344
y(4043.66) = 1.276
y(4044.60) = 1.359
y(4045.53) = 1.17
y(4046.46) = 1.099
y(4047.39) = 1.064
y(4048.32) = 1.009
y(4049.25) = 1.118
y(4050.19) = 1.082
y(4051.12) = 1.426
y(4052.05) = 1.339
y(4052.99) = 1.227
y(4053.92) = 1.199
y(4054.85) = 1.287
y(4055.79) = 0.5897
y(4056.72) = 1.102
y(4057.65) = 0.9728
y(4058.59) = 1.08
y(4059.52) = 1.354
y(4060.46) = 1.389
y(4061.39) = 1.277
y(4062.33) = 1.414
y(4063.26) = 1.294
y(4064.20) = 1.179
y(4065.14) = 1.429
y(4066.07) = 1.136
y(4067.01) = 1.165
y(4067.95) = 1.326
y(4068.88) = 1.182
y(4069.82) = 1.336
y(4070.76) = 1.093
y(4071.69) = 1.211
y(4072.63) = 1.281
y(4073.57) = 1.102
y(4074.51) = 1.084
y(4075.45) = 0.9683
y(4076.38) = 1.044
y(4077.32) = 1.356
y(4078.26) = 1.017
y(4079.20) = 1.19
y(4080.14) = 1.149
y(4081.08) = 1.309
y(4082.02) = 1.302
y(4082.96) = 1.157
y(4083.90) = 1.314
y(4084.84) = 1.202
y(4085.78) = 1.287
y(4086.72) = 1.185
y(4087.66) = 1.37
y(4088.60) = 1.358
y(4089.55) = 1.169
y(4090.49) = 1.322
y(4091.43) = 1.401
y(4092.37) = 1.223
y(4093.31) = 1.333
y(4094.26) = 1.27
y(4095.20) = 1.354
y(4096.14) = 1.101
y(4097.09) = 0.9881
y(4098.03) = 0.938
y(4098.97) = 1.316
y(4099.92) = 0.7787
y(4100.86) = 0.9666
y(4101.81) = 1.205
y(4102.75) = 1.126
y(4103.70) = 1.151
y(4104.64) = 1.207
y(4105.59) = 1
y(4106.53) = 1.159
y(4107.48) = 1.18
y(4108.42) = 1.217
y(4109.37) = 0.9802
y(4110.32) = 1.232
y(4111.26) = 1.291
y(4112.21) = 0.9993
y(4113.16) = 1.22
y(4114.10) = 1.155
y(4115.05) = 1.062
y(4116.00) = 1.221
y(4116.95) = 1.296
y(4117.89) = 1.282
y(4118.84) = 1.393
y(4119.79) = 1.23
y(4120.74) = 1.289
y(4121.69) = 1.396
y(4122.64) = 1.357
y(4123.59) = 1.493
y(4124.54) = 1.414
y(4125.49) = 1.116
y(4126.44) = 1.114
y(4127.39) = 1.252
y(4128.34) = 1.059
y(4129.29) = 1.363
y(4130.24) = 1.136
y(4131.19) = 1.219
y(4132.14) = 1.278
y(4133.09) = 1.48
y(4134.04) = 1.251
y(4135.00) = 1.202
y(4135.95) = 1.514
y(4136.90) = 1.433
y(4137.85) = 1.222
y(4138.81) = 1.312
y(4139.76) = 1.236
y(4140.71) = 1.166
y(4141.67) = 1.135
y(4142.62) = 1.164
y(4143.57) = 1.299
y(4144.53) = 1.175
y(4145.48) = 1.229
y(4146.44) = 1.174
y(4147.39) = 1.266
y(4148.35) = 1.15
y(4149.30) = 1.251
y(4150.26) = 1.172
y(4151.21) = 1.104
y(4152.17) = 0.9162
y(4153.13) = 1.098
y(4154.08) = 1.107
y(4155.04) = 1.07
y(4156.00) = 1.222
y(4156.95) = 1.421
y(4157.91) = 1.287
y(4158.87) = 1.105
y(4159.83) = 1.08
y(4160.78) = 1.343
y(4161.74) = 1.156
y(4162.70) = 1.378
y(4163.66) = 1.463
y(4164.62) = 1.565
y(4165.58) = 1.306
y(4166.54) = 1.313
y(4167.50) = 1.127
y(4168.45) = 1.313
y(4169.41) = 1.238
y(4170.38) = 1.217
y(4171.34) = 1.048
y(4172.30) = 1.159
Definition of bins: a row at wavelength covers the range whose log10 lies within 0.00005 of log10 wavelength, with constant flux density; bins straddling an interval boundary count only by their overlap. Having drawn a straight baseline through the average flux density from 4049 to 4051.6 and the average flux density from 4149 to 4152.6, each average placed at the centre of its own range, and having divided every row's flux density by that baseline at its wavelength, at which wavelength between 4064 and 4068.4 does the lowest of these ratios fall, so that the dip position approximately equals 4066.07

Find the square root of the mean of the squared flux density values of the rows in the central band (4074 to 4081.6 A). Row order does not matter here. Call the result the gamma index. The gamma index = 1.15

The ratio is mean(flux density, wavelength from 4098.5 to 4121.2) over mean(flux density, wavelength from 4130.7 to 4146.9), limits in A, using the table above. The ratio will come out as 0.92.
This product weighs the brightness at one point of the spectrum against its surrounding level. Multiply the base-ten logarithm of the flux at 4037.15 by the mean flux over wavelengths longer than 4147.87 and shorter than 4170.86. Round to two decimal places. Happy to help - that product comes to 0.22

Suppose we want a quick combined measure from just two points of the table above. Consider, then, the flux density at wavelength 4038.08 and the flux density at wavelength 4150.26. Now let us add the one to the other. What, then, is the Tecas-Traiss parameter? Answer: 2.45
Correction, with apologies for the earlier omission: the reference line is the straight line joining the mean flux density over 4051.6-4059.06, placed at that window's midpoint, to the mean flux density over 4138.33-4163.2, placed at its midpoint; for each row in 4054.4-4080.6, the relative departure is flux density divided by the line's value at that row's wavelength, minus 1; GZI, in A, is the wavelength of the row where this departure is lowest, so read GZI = 4055.79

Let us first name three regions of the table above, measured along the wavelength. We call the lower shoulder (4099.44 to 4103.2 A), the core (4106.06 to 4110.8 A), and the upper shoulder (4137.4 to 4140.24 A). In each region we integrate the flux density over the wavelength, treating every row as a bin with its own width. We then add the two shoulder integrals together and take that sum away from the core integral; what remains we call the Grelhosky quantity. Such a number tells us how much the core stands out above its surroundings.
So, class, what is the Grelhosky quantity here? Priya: -2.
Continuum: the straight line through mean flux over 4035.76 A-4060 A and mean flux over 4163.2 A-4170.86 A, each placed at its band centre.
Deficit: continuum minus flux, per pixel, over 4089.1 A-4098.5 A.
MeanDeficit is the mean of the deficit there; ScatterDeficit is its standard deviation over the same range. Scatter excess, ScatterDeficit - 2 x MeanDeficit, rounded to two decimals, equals 0.06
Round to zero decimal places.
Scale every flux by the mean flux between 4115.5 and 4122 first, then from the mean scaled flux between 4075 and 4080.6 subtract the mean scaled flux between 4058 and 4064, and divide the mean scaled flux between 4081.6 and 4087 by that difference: -7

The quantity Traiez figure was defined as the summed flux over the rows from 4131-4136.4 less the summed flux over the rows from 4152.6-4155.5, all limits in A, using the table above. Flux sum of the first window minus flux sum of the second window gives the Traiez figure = 4.7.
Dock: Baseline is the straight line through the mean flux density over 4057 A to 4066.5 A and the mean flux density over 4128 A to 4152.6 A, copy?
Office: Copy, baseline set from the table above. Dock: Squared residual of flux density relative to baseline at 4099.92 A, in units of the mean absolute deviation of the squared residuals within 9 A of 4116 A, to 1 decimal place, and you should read 11.3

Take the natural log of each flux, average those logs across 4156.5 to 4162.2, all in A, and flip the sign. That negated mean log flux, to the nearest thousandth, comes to -0.203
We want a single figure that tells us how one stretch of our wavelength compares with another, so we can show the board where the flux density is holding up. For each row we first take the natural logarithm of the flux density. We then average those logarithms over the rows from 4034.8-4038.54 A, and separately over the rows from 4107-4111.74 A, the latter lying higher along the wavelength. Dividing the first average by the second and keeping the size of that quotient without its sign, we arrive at 1.8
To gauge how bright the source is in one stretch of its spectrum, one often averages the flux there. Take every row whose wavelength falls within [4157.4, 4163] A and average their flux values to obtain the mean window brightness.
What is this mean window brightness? 1.22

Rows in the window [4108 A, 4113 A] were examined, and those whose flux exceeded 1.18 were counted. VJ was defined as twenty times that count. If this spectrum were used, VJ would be 60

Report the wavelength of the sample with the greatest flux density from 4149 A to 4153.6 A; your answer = 4149.30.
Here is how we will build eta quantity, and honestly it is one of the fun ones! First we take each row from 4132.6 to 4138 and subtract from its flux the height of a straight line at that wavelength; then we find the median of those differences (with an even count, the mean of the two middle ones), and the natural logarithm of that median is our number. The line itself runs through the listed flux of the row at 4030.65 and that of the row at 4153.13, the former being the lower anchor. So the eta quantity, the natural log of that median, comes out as -1.5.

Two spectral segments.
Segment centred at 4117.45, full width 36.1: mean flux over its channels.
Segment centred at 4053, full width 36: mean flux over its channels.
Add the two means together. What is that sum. 2.44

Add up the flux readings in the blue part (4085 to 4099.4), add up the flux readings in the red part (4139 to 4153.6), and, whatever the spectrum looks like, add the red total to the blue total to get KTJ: 36.2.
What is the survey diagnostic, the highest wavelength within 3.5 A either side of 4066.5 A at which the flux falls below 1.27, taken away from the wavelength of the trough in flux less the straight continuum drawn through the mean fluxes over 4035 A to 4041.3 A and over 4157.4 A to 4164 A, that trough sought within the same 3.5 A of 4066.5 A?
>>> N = -2.8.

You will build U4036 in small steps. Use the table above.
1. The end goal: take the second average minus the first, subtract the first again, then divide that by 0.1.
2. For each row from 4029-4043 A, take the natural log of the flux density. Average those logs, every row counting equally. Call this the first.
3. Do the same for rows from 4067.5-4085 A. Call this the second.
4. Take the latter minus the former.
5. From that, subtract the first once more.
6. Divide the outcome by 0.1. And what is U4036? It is -3.2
